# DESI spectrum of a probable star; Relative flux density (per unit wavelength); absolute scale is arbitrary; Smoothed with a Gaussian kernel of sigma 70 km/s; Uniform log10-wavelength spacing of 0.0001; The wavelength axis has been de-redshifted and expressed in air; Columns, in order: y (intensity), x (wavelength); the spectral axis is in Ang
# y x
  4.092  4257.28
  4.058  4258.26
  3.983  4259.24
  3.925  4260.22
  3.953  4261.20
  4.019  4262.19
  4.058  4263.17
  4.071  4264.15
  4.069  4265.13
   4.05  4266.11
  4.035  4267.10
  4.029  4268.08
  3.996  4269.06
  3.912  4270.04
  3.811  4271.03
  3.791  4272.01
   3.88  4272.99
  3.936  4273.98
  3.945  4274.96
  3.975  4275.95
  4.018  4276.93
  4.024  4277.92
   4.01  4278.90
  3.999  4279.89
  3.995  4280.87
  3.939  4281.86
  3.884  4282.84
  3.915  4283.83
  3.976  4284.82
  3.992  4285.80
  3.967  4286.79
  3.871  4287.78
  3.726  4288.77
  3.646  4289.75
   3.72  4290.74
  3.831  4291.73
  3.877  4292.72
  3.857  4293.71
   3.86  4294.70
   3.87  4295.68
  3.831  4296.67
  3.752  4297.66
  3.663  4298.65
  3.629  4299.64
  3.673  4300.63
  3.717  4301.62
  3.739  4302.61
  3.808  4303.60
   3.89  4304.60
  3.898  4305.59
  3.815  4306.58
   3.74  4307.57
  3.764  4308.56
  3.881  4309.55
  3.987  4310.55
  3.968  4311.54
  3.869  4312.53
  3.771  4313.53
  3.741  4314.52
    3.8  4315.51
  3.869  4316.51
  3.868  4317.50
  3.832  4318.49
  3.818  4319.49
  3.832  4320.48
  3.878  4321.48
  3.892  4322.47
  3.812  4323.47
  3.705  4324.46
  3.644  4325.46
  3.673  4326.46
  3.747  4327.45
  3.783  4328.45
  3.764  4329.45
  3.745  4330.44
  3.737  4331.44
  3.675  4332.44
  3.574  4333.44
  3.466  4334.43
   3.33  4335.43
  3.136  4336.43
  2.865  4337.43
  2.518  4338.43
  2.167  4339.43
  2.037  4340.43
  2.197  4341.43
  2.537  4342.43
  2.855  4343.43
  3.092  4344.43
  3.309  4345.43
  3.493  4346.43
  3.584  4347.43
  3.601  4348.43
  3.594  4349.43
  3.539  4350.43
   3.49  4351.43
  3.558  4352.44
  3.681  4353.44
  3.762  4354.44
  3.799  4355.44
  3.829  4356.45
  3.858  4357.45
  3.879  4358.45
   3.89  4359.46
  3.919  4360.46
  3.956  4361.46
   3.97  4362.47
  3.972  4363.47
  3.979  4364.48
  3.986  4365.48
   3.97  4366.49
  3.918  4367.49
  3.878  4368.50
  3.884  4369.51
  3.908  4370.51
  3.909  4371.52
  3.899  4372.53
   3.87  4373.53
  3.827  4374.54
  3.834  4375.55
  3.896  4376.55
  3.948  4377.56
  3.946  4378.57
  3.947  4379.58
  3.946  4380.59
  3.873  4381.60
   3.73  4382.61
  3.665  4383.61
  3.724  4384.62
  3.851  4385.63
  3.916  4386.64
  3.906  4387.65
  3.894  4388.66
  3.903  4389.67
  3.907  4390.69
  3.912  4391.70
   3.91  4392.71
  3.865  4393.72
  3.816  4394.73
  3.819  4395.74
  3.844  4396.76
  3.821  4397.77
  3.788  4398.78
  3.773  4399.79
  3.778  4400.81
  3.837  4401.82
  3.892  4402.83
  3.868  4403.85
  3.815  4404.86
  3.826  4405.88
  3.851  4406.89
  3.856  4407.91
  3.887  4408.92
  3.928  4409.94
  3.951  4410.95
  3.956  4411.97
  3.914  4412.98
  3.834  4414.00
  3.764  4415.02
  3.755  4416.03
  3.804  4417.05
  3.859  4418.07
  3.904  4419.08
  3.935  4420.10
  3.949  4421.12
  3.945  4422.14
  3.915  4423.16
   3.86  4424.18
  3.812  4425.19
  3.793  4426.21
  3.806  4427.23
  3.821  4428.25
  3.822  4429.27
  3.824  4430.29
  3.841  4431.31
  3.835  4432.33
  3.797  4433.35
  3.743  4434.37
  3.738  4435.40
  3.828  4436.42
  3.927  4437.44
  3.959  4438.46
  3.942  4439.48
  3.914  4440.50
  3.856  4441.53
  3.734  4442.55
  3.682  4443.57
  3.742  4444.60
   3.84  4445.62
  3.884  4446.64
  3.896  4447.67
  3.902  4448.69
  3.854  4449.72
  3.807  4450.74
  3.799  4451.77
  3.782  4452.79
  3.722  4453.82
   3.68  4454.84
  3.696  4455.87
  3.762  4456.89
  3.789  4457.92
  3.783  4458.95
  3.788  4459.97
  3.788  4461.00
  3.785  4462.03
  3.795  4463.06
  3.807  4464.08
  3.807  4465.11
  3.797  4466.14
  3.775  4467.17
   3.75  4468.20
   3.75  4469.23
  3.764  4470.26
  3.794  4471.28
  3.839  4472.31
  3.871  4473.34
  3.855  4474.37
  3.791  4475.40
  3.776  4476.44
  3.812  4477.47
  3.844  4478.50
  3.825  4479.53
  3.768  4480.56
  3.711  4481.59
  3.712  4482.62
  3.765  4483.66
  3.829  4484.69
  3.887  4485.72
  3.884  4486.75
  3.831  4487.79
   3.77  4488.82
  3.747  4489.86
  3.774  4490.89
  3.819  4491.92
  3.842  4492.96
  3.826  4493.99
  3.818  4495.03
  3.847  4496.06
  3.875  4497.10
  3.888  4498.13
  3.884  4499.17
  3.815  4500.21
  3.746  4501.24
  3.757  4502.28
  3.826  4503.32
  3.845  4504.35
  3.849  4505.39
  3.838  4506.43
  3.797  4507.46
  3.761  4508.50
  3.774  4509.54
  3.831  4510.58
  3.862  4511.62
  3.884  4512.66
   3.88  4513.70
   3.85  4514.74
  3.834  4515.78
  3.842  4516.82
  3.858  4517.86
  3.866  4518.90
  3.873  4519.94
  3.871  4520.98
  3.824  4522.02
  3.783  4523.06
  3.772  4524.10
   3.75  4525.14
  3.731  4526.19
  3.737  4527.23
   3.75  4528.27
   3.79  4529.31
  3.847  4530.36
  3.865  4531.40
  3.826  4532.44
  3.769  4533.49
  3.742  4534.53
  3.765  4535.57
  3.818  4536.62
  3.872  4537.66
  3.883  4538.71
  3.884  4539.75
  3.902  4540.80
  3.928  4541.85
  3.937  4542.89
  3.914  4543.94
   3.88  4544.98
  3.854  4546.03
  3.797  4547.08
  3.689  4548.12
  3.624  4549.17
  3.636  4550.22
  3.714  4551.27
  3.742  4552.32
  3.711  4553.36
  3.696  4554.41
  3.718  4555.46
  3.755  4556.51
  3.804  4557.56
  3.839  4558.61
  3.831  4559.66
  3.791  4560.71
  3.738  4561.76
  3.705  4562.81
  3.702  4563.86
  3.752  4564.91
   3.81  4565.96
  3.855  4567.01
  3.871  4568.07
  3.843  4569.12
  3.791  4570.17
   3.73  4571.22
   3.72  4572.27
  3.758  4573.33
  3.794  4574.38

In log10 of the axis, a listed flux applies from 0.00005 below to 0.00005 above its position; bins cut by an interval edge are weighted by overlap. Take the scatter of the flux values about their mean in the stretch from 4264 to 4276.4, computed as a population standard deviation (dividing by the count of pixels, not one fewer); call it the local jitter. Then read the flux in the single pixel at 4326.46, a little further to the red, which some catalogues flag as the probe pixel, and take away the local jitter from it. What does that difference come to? 3.58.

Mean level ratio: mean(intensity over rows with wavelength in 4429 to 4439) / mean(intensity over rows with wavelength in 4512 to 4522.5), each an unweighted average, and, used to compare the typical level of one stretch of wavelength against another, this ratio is 0.993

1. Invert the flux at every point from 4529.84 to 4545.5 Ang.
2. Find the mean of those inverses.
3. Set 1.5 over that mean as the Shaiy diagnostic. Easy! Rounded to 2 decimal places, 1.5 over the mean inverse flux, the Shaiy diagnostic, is 5.78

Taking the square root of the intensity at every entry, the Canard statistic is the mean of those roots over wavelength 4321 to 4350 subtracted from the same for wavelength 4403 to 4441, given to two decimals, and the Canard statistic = 0.15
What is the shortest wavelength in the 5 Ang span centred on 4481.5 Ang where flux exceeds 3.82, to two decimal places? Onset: 4479.53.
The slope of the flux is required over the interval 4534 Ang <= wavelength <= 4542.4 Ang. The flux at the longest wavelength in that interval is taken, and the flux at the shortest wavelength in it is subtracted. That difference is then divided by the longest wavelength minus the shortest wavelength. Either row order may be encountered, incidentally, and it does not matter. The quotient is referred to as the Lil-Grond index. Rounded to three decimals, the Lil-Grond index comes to 0.025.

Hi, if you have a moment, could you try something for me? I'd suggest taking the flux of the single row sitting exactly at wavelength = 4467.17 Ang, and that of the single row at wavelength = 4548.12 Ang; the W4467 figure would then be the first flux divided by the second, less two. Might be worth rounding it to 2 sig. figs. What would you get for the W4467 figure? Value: -0.98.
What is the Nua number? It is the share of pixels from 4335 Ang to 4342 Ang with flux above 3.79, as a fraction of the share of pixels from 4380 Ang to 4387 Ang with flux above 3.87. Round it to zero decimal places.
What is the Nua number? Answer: 0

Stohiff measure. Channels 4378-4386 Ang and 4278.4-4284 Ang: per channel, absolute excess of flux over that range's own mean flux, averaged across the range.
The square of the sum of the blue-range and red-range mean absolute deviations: 0.020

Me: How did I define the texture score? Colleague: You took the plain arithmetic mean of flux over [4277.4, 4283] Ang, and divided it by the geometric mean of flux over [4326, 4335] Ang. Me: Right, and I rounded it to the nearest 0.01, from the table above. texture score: 1.08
